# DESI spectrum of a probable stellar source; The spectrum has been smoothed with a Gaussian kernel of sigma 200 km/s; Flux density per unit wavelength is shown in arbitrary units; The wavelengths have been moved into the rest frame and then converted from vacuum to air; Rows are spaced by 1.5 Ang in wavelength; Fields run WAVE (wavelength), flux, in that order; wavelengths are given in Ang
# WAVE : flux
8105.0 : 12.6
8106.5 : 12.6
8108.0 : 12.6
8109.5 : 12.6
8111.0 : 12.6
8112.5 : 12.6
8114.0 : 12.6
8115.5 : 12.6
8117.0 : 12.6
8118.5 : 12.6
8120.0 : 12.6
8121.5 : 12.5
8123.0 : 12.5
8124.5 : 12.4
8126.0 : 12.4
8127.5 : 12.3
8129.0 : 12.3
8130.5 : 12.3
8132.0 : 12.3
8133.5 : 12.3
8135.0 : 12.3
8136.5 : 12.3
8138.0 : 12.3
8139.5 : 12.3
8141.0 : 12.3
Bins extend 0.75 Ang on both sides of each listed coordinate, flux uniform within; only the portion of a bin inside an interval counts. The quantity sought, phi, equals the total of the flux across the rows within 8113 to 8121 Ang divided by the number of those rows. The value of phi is 12.6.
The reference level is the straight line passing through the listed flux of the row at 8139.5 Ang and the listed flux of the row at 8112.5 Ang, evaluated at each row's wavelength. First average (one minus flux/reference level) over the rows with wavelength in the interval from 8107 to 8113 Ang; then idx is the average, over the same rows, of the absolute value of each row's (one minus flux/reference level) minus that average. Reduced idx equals 0.0013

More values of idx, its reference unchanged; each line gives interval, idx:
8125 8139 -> 0.0026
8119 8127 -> 0.0035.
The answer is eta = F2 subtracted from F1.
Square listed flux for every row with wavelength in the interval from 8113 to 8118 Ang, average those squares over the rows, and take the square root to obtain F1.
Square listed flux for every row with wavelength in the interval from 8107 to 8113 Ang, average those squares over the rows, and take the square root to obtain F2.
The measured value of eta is 0.00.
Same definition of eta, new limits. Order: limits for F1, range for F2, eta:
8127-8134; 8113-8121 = -0.30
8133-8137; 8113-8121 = -0.30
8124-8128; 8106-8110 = -0.23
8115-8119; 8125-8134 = 0.28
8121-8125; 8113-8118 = -0.13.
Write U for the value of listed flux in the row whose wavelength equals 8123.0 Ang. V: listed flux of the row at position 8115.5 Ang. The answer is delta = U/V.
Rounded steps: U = 12.5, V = 12.6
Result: 0.99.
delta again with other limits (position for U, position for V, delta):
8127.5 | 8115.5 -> 0.98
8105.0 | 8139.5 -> 1.02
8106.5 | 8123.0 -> 1.01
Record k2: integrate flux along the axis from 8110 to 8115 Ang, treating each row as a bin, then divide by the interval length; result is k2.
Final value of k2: 12.6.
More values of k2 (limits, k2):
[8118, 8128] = 12.5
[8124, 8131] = 12.3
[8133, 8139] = 12.3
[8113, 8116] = 12.6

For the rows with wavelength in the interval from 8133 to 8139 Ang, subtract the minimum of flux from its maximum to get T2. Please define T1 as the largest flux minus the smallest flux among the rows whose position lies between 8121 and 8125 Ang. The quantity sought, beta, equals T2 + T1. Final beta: 0.10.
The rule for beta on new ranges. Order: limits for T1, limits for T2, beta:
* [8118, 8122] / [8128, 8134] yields 0.10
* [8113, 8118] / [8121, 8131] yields 0.20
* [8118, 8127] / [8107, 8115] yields 0.20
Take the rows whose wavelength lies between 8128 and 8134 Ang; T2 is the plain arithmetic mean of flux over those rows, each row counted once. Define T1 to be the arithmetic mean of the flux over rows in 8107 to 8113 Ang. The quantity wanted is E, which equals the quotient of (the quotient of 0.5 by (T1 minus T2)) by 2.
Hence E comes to 0.8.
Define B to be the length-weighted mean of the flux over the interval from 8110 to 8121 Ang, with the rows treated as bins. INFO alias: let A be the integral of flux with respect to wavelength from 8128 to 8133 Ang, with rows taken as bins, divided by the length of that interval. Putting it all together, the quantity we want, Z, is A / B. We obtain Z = 0.976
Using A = 12.3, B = 12.60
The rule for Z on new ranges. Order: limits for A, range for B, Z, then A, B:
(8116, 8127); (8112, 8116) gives 0.993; 12.5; 12.60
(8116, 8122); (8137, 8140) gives 1.023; 12.6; 12.30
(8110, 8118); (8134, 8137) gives 1.024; 12.6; 12.30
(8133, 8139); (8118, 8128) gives 0.986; 12.3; 12.47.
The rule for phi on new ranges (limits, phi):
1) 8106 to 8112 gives 12.6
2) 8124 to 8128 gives 12.4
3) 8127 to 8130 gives 12.3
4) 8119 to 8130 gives 12.4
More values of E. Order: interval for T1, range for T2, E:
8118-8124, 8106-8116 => -5.0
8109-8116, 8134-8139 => 0.8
